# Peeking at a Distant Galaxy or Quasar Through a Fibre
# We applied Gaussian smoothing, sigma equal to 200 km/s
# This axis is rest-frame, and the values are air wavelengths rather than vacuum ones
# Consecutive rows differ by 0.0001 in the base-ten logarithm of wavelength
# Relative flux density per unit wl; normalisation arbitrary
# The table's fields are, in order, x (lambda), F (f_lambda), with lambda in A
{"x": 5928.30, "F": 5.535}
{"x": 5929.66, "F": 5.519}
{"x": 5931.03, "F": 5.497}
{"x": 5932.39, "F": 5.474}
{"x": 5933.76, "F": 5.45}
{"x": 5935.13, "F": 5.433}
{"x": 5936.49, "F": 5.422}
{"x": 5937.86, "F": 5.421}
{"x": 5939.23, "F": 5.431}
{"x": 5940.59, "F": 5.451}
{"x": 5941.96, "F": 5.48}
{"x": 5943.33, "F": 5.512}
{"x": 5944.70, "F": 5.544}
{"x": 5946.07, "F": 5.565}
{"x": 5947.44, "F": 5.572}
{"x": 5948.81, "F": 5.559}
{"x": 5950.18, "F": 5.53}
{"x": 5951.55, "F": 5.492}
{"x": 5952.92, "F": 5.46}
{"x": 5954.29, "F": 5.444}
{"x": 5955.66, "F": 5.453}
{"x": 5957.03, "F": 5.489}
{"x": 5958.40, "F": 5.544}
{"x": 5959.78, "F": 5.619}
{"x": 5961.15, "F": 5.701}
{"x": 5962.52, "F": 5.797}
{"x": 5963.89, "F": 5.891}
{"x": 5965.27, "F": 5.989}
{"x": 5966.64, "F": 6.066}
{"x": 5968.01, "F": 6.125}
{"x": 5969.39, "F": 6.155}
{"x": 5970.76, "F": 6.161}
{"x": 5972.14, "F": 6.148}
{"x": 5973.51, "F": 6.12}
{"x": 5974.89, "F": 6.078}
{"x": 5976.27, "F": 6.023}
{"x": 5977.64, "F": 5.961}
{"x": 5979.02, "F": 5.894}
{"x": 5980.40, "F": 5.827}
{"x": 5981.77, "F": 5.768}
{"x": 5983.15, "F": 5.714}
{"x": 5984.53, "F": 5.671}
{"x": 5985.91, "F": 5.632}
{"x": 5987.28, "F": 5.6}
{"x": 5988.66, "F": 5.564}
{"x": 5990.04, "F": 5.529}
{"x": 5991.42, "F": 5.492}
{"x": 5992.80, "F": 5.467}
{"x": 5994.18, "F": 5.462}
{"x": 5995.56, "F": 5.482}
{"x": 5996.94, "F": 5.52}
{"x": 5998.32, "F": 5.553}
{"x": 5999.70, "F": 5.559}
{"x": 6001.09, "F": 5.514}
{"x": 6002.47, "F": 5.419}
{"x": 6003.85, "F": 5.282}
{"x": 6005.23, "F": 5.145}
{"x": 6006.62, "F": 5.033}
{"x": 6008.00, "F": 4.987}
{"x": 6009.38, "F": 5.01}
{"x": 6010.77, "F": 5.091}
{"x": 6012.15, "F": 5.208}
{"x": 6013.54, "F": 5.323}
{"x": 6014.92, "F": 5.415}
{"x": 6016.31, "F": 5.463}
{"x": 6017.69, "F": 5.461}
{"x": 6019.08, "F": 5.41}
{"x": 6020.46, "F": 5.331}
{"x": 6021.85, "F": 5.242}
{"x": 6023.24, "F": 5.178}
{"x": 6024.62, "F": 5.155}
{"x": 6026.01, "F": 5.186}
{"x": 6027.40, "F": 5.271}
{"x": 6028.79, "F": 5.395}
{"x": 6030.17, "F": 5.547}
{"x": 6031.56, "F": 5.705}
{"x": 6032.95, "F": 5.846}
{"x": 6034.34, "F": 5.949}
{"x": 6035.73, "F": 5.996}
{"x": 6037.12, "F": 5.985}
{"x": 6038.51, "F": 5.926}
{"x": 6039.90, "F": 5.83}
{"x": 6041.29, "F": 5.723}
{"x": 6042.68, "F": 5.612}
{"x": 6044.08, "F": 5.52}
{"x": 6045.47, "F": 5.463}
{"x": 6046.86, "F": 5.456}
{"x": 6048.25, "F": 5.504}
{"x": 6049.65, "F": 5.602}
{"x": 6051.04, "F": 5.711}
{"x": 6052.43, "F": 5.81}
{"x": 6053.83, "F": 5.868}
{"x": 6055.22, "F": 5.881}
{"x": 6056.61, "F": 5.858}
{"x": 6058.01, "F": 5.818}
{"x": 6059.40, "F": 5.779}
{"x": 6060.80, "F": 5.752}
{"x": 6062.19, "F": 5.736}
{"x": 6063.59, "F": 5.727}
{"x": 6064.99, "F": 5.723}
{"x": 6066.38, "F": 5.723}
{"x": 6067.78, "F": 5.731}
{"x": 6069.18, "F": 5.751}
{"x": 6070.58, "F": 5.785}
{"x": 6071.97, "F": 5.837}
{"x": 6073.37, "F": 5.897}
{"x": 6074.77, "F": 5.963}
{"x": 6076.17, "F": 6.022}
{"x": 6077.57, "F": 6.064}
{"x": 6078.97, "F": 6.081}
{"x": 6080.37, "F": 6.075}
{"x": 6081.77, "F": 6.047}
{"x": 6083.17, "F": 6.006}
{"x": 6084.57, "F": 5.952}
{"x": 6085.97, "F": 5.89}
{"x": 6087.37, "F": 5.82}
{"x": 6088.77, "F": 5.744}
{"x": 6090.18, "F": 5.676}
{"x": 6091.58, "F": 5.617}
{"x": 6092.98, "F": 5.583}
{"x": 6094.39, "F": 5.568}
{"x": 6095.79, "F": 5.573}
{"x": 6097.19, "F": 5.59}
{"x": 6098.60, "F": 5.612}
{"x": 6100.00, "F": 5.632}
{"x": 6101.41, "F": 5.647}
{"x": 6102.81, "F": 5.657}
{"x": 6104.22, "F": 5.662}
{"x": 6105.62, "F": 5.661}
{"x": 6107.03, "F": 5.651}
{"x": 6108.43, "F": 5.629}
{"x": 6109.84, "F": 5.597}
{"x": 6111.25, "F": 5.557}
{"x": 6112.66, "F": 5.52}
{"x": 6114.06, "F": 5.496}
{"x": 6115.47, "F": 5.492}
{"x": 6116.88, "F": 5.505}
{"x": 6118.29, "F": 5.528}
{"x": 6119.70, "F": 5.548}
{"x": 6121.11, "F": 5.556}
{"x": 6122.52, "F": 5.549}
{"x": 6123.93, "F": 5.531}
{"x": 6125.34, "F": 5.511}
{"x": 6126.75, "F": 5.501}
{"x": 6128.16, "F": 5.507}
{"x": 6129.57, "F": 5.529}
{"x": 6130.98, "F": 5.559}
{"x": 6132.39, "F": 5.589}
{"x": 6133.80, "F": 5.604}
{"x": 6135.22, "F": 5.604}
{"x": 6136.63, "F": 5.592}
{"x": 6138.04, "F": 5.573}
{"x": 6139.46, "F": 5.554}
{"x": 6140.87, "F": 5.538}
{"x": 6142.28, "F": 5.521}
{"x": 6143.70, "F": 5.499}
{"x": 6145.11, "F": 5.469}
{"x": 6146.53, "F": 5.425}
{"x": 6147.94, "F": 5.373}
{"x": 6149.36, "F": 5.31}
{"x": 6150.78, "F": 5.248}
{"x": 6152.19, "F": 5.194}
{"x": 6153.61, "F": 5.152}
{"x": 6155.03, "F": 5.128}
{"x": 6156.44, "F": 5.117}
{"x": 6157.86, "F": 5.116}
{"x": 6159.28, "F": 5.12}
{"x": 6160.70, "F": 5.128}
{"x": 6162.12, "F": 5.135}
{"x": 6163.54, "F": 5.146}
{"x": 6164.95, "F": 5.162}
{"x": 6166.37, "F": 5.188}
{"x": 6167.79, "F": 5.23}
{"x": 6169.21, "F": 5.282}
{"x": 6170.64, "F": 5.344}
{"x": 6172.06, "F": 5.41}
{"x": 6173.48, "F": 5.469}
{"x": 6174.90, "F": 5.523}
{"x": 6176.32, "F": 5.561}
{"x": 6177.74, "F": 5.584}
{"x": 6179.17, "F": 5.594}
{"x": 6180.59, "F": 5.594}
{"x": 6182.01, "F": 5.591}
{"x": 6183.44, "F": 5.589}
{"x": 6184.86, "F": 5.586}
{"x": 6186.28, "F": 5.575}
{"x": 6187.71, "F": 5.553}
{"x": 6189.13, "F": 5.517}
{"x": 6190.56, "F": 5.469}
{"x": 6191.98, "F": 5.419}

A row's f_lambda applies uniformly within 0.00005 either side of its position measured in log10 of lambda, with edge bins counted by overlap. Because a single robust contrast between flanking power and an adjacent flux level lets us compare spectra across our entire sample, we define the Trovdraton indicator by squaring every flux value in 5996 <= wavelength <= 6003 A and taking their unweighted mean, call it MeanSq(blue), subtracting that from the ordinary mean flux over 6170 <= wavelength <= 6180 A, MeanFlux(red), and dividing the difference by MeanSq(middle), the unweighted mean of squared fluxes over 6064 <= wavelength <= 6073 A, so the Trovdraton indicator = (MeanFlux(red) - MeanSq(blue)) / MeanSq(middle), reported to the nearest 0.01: -0.75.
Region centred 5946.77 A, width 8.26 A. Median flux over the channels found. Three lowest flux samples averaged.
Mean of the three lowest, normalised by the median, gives 0.996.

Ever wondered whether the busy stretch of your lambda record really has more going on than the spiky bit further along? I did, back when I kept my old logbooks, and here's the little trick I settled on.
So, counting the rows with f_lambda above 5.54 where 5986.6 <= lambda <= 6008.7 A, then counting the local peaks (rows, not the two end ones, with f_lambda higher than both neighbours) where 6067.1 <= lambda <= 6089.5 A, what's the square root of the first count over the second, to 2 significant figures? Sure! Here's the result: 2.0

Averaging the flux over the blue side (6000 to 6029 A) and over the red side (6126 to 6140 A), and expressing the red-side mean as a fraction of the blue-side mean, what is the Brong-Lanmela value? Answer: 1.06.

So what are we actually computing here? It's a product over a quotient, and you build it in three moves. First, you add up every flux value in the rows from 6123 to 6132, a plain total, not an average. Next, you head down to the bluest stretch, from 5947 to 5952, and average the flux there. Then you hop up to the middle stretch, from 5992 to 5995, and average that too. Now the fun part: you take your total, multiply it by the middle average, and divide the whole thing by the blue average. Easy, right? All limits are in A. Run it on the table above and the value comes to 33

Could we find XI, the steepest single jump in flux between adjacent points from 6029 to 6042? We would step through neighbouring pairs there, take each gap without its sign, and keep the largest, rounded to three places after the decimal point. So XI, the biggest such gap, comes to 0.158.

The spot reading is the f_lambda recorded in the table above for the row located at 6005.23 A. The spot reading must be 5.145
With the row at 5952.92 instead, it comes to 5.46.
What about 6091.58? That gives 5.617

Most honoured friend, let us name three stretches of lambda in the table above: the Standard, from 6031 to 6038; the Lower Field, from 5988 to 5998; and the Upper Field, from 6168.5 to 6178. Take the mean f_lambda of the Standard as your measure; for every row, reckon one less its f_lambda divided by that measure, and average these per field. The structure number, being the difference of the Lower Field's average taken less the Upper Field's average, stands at -0.01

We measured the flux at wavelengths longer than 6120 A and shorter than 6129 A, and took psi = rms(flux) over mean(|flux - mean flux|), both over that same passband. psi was 283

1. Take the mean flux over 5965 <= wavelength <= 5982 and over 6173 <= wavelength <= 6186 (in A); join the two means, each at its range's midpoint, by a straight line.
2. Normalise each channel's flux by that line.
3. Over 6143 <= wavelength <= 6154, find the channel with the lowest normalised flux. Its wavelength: 6153.61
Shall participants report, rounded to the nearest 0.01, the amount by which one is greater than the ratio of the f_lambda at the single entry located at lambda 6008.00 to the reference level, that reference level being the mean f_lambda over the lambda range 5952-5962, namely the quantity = 0.10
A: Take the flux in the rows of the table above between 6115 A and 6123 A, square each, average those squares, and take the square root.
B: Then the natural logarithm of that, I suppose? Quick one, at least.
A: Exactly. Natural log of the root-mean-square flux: 1.71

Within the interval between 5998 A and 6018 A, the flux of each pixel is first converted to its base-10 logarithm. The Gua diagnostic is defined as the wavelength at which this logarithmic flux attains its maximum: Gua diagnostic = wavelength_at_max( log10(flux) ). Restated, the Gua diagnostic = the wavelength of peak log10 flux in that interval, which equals 5999.70 A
